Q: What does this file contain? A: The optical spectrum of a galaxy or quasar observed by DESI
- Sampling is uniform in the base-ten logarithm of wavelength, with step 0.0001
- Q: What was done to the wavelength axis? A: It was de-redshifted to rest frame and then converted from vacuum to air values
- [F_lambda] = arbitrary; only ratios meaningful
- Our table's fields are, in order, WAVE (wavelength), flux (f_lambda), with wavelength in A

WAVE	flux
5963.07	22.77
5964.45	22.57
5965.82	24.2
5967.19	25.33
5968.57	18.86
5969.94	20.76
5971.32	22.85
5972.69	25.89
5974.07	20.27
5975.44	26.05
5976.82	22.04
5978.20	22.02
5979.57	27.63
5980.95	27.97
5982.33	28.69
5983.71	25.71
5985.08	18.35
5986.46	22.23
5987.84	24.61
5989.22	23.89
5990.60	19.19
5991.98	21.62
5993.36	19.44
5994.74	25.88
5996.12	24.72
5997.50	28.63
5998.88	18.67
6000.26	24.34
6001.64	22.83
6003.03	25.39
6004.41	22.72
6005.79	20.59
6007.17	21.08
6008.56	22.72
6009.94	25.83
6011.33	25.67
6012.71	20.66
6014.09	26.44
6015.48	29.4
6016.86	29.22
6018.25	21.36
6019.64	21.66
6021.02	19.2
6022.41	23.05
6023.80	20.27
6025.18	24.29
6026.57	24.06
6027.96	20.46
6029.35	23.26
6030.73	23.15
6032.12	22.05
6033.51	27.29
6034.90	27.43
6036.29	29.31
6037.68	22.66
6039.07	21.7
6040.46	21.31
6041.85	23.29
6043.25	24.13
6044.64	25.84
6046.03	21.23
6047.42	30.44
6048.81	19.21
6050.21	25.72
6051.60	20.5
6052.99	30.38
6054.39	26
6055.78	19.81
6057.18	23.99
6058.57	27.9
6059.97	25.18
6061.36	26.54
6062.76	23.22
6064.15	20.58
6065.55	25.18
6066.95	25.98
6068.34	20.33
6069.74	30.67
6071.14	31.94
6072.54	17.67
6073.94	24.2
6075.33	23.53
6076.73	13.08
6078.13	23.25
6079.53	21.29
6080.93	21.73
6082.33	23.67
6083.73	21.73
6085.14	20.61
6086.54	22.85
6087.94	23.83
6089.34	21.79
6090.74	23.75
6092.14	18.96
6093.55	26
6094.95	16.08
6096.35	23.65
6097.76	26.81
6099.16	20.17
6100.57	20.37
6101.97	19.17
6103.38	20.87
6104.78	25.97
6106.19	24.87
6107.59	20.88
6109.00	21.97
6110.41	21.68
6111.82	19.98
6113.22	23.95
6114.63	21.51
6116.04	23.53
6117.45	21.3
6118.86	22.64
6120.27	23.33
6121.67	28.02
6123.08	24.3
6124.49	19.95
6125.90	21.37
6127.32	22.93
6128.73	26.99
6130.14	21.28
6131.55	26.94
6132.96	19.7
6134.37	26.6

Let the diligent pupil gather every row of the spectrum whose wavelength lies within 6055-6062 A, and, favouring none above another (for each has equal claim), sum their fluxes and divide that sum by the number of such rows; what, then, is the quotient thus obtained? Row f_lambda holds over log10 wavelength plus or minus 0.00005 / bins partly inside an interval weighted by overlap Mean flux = 24.7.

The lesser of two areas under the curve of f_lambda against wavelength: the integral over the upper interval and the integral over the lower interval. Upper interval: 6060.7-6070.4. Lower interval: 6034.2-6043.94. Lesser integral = 236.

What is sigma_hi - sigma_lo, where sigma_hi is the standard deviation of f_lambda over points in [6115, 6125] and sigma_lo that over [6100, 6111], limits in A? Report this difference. 0.2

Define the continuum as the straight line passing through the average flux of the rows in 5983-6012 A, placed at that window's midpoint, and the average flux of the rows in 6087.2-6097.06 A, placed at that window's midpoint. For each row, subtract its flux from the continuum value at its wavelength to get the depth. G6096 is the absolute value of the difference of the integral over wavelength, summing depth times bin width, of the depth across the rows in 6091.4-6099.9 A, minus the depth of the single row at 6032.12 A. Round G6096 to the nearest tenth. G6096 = 0.4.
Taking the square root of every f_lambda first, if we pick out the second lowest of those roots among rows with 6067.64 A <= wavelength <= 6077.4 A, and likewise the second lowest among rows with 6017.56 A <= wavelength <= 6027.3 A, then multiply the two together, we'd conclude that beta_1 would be 18.9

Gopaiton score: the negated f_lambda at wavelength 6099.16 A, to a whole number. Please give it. -20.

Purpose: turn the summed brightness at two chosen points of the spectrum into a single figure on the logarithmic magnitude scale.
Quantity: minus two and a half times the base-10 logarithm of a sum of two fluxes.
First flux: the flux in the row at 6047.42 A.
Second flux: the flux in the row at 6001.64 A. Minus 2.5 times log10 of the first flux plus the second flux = -4.32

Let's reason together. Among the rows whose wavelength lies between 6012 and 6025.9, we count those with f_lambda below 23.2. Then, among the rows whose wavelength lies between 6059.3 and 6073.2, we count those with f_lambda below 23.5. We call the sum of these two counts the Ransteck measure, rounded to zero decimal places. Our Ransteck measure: 10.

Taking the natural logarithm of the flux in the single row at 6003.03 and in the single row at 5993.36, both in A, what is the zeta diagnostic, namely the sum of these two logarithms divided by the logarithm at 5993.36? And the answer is 2.09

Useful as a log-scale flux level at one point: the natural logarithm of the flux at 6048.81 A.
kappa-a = 2.96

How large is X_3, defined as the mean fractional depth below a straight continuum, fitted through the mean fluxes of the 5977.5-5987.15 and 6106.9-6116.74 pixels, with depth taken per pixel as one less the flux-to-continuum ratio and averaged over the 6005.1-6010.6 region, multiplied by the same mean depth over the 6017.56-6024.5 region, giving 0.007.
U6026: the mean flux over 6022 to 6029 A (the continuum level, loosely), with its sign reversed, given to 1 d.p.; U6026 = -22.4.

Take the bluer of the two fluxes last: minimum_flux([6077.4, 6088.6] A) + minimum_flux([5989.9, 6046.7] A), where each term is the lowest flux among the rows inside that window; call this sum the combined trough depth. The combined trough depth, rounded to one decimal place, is 39.3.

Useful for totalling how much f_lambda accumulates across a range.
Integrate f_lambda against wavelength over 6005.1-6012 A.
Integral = 160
